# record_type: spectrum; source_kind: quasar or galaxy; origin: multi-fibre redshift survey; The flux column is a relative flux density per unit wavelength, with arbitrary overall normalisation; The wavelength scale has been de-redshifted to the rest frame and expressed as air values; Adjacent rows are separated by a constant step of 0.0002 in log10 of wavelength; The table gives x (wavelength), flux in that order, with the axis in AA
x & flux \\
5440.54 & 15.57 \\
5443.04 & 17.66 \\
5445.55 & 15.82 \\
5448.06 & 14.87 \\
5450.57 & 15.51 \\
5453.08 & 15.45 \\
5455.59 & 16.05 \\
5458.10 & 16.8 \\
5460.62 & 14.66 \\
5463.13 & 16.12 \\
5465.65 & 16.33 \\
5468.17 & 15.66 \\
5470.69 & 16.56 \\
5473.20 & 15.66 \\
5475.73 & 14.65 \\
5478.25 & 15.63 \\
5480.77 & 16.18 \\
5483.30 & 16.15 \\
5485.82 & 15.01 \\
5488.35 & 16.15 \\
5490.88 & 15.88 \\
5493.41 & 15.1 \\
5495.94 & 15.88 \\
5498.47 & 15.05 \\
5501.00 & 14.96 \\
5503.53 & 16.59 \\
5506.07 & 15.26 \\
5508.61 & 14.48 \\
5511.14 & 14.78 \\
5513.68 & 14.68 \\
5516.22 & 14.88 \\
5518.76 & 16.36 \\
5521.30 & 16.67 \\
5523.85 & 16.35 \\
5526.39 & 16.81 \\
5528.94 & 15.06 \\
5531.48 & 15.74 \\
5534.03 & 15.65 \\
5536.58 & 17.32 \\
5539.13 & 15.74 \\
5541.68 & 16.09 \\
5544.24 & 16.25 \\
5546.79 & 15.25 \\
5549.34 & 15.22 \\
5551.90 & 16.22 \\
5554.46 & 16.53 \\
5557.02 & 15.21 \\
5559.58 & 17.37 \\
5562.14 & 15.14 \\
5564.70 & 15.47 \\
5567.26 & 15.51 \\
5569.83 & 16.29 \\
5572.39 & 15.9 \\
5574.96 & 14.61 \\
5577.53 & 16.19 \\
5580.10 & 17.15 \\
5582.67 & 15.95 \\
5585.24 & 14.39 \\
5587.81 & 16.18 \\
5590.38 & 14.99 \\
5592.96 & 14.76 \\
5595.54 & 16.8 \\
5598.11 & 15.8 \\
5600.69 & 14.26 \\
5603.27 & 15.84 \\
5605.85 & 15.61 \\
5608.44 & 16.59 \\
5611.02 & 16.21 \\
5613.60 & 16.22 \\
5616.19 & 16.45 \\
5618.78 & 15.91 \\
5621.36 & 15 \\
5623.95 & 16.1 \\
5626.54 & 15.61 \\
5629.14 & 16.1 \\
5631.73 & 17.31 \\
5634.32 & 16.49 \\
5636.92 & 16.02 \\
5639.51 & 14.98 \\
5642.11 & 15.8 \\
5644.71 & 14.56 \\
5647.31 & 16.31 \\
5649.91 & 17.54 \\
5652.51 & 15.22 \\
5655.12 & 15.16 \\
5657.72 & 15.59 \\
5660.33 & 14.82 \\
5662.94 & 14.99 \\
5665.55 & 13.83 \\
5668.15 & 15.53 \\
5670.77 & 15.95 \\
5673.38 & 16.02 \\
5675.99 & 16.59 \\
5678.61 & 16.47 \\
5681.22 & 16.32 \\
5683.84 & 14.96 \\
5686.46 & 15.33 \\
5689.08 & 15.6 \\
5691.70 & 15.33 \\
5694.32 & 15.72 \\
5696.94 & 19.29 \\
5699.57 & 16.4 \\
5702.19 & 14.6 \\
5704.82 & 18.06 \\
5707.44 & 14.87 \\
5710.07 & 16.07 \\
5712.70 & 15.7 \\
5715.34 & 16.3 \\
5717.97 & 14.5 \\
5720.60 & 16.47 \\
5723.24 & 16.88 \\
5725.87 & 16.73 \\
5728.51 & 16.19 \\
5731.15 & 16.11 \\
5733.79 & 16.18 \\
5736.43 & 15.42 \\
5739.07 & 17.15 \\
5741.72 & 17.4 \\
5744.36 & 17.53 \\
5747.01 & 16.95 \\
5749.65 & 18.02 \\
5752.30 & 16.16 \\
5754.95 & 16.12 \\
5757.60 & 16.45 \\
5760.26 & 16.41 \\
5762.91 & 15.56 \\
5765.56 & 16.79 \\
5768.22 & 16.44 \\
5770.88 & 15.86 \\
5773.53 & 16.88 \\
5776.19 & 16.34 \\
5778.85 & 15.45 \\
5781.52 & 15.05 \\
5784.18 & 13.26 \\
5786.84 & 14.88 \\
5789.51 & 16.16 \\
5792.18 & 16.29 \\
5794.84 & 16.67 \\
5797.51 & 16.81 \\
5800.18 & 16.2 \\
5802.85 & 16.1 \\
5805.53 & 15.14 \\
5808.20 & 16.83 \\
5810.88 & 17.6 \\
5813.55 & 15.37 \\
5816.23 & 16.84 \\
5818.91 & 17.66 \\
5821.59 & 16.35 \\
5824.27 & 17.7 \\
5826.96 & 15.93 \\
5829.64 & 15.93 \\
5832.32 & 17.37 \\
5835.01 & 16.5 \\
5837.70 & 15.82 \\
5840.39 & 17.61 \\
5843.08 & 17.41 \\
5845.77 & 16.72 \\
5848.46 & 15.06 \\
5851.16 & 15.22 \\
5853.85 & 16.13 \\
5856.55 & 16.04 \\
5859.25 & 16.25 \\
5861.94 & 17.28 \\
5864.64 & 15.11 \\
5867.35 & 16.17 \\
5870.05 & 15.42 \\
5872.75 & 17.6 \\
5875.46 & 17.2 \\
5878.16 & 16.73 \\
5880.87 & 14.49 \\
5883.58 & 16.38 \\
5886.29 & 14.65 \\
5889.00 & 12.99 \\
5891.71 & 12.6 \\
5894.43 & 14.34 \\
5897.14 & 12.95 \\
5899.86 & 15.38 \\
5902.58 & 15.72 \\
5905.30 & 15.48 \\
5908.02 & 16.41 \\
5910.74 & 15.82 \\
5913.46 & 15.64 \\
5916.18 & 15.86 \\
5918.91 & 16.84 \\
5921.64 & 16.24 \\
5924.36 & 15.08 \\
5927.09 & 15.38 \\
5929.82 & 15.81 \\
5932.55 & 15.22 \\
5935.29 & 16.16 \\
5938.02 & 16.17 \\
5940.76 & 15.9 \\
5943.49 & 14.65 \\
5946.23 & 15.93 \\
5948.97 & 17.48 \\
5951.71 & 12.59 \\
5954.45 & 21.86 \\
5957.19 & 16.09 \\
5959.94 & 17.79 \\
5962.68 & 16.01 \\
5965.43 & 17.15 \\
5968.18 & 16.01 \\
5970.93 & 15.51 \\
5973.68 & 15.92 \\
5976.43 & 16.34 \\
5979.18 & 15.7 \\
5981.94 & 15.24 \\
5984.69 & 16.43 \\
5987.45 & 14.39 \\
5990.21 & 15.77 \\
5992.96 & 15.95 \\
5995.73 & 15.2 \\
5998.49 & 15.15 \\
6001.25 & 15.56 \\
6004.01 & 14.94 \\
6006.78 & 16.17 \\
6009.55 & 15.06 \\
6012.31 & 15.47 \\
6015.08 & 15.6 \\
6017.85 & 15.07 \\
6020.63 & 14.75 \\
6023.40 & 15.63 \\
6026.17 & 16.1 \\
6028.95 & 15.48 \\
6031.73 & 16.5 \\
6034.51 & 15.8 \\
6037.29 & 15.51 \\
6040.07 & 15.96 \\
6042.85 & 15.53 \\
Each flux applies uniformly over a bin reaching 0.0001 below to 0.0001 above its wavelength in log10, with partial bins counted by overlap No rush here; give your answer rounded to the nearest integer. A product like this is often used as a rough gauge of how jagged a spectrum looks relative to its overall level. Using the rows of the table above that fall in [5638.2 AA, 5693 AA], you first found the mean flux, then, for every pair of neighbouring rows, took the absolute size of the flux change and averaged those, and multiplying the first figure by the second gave 12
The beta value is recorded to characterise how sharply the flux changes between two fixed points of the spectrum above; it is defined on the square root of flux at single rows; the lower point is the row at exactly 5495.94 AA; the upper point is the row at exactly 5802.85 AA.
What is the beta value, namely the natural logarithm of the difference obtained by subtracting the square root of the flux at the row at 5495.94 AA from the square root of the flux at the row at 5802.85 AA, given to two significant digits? -3.6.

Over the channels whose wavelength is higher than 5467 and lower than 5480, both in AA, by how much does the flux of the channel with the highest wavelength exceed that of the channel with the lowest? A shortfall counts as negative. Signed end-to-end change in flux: 0.0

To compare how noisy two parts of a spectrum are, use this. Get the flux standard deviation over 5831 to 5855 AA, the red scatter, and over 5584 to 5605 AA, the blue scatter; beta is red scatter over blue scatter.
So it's 1.0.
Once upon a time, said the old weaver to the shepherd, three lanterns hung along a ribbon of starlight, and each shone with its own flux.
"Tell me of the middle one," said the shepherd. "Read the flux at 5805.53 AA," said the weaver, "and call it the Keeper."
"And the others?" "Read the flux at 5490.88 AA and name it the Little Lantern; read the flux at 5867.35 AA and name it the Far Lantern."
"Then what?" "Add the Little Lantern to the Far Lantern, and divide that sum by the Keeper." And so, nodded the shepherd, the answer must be 2.12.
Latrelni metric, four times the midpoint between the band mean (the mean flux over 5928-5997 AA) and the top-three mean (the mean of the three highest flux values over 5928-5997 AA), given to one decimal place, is 70.2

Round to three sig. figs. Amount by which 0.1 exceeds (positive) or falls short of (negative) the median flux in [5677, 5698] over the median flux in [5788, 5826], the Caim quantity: -0.849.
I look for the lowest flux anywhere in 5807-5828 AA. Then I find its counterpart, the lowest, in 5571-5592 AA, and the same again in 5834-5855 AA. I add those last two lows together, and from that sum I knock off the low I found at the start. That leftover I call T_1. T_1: 14.08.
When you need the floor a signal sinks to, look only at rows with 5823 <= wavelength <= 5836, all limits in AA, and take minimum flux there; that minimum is 15.93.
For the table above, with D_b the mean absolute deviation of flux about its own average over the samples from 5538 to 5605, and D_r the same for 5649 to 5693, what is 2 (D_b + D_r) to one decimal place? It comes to 2.5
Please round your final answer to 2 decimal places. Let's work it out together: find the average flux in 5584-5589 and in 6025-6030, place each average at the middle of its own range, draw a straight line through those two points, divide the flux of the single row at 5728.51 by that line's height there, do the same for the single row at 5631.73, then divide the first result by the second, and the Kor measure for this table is 0.93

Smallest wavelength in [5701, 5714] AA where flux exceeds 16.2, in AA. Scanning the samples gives 5704.82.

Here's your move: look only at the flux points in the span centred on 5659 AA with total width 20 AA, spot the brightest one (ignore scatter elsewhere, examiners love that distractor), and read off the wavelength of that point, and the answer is 5649.91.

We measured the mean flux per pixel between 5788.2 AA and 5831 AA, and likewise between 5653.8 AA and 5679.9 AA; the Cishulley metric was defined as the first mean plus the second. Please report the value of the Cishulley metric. 32.0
